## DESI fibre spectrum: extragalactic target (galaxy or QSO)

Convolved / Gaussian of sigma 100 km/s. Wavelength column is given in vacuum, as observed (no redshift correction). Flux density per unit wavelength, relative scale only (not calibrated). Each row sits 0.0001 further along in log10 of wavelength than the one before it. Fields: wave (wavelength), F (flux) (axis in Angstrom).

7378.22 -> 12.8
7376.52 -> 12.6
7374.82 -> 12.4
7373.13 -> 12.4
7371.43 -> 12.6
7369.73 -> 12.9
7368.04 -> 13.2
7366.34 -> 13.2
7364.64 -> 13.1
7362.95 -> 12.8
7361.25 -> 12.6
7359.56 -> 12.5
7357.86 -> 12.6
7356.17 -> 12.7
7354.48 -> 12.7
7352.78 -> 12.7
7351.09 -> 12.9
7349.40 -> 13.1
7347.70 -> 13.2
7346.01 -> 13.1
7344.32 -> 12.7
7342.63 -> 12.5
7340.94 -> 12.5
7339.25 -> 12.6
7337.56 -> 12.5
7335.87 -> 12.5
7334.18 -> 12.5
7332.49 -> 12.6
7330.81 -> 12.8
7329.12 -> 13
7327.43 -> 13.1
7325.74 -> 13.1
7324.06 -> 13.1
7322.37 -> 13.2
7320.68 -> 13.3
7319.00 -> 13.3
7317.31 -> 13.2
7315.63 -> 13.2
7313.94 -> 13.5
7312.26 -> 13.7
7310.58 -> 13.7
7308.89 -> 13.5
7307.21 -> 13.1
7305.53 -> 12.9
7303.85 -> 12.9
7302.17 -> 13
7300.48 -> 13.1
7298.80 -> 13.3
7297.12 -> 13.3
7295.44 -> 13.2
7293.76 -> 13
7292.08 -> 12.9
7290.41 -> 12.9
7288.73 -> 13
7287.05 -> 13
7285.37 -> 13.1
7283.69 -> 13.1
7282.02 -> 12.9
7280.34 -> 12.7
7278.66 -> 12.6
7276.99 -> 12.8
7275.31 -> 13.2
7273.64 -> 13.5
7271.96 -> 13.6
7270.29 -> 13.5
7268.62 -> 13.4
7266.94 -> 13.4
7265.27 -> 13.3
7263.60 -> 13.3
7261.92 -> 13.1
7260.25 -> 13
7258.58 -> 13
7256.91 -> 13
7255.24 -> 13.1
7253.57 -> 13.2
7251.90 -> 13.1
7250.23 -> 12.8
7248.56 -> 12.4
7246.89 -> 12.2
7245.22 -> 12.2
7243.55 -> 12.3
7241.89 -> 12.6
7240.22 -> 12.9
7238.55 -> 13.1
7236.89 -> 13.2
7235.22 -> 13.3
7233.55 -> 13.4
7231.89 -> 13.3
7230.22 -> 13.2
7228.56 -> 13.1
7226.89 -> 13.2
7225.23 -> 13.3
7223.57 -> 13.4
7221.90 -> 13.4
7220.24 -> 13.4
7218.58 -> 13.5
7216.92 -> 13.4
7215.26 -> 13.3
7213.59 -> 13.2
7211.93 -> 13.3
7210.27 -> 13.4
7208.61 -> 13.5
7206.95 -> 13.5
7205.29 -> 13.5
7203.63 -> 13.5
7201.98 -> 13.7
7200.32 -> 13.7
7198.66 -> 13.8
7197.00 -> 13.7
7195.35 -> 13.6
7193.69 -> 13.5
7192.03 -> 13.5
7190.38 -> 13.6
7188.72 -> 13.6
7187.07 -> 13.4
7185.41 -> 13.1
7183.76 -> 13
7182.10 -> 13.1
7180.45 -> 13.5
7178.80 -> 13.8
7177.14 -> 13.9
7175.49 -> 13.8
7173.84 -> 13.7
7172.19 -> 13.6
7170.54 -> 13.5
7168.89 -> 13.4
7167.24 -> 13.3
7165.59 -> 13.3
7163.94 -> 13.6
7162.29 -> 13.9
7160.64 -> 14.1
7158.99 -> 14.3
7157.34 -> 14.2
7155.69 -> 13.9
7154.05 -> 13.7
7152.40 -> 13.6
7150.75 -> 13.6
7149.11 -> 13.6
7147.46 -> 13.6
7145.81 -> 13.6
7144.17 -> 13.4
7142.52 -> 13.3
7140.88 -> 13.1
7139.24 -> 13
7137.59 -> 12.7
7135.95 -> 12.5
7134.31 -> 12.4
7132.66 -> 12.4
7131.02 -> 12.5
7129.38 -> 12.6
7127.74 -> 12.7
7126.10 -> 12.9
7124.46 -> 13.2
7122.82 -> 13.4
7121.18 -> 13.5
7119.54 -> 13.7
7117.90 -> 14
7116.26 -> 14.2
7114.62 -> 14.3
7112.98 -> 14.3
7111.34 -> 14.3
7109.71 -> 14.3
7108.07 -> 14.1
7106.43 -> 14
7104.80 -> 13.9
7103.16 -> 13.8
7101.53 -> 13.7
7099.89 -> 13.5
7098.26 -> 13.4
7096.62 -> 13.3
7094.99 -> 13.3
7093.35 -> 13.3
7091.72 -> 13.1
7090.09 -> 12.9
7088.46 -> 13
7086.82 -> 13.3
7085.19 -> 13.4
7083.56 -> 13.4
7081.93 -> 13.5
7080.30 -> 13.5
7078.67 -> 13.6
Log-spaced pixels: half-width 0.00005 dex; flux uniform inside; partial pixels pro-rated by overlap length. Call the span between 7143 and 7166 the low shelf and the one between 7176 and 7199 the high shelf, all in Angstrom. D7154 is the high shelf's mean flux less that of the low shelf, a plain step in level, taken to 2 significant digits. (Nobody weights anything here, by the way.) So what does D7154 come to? -0.24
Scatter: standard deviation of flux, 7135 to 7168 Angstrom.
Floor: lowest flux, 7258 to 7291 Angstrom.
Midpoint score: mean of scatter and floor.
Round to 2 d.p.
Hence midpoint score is 6.53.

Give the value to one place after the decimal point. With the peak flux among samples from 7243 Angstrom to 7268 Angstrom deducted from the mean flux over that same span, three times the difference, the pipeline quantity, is -1.5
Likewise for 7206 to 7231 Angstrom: -0.5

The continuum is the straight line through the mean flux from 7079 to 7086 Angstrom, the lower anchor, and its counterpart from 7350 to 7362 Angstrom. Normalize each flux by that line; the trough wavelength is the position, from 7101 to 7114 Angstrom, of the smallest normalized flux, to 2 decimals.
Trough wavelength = 7101.53 Angstrom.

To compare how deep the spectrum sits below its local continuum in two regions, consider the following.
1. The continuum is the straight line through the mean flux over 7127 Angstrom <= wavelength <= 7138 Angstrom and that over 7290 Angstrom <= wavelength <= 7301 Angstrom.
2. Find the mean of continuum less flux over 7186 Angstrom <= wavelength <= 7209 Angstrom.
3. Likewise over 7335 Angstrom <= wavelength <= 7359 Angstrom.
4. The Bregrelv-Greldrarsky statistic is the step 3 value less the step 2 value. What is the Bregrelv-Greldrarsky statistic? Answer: 1.4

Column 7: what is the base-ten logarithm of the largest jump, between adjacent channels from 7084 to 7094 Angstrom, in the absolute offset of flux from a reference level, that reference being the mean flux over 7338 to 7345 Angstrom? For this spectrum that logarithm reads -0.52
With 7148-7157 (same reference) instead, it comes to -0.70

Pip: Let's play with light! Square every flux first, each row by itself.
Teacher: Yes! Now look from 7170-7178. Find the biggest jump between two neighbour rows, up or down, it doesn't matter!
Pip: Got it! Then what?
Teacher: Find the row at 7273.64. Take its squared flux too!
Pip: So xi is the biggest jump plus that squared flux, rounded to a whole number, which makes 185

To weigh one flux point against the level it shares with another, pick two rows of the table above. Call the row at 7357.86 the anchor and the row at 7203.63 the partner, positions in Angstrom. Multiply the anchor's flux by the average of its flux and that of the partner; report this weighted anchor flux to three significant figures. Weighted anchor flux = 164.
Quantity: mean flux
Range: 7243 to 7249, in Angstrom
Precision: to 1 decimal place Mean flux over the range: 12.3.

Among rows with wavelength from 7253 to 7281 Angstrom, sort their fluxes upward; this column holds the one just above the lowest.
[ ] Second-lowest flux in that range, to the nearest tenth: 12.7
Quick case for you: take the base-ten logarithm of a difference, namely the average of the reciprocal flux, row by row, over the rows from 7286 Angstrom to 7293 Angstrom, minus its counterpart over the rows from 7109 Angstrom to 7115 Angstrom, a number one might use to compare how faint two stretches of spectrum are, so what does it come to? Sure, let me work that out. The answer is -2.1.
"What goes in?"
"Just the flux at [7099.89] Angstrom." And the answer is 13.5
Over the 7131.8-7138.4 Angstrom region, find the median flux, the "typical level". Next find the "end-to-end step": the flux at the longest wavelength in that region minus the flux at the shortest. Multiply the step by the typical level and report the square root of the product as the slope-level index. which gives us 1.93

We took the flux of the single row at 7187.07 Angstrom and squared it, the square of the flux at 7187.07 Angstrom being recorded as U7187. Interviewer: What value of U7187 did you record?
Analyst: 180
